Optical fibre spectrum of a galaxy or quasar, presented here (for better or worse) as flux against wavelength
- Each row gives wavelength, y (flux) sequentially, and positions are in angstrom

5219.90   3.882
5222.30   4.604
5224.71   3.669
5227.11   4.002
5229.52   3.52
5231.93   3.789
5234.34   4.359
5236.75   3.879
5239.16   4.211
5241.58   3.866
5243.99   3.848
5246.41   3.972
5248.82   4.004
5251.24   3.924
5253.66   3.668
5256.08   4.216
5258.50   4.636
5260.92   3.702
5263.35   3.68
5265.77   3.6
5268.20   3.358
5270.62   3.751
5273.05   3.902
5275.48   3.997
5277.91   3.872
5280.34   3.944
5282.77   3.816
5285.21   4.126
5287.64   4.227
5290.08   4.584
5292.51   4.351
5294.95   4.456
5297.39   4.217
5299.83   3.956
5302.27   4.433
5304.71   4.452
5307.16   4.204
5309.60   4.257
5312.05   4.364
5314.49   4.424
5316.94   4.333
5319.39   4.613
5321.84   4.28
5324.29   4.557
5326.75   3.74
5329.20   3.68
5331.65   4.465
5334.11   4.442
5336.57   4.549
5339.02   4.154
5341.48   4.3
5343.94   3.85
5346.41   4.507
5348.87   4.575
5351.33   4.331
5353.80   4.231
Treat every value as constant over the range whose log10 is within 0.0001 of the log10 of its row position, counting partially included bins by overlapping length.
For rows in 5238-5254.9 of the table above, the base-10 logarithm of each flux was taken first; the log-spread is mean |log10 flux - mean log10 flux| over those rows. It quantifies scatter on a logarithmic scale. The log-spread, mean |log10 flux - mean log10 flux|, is 0.013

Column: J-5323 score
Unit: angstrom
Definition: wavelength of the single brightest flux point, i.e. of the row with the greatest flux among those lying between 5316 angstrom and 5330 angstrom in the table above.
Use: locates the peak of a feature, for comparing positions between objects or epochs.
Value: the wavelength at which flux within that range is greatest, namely 5319.39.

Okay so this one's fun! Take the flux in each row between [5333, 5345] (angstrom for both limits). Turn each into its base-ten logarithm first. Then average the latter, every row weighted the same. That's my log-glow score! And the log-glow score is 0.629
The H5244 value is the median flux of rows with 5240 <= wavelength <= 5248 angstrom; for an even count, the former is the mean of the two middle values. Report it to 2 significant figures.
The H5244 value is 3.9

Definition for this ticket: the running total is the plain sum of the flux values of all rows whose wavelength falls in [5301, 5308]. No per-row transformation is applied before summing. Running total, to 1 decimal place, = 13.1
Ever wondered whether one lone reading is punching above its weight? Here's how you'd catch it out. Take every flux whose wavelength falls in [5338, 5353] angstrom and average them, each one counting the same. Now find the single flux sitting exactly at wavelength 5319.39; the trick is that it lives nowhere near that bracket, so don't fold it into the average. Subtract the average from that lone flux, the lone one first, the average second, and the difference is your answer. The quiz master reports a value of 0.3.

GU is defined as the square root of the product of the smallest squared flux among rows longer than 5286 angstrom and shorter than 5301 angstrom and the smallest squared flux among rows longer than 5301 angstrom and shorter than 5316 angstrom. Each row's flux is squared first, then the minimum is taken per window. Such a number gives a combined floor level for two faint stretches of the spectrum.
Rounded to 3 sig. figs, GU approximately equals 16.6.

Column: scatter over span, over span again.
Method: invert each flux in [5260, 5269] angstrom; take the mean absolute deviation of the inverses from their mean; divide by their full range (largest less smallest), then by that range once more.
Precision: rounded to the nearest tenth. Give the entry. 12.0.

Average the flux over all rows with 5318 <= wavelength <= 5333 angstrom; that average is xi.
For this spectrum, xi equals 4.22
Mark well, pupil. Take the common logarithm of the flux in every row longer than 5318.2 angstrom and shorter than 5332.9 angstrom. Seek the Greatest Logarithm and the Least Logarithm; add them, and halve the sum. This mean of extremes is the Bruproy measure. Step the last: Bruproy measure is 0.615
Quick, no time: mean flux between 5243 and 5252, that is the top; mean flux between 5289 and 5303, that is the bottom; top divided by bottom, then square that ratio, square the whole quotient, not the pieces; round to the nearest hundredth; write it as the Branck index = 0.83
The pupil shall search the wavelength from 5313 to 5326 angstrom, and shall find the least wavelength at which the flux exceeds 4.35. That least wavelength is 5314.49 angstrom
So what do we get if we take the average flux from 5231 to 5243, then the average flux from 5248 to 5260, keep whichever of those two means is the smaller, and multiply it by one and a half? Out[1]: 6.0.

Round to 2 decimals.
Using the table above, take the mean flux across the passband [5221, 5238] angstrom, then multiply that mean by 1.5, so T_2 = 5.96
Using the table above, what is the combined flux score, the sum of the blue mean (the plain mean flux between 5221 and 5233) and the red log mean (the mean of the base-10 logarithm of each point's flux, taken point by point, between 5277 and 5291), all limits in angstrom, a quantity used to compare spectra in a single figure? 4.53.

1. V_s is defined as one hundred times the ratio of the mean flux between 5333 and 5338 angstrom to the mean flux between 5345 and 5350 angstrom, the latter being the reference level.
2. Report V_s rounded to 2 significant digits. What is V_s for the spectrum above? 99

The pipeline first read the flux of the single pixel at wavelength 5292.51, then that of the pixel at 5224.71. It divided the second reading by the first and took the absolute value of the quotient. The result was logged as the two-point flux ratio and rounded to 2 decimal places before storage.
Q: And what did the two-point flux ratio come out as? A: 0.84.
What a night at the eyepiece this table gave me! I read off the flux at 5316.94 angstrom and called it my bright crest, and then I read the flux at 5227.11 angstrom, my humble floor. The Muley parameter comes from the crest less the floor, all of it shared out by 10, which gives 0.03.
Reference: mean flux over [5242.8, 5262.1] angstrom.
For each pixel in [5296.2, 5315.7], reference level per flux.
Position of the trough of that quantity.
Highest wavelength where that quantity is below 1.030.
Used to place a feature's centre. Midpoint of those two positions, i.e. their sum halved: 5309.6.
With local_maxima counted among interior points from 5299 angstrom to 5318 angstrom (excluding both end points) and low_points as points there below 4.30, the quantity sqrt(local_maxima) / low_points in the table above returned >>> 0.47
